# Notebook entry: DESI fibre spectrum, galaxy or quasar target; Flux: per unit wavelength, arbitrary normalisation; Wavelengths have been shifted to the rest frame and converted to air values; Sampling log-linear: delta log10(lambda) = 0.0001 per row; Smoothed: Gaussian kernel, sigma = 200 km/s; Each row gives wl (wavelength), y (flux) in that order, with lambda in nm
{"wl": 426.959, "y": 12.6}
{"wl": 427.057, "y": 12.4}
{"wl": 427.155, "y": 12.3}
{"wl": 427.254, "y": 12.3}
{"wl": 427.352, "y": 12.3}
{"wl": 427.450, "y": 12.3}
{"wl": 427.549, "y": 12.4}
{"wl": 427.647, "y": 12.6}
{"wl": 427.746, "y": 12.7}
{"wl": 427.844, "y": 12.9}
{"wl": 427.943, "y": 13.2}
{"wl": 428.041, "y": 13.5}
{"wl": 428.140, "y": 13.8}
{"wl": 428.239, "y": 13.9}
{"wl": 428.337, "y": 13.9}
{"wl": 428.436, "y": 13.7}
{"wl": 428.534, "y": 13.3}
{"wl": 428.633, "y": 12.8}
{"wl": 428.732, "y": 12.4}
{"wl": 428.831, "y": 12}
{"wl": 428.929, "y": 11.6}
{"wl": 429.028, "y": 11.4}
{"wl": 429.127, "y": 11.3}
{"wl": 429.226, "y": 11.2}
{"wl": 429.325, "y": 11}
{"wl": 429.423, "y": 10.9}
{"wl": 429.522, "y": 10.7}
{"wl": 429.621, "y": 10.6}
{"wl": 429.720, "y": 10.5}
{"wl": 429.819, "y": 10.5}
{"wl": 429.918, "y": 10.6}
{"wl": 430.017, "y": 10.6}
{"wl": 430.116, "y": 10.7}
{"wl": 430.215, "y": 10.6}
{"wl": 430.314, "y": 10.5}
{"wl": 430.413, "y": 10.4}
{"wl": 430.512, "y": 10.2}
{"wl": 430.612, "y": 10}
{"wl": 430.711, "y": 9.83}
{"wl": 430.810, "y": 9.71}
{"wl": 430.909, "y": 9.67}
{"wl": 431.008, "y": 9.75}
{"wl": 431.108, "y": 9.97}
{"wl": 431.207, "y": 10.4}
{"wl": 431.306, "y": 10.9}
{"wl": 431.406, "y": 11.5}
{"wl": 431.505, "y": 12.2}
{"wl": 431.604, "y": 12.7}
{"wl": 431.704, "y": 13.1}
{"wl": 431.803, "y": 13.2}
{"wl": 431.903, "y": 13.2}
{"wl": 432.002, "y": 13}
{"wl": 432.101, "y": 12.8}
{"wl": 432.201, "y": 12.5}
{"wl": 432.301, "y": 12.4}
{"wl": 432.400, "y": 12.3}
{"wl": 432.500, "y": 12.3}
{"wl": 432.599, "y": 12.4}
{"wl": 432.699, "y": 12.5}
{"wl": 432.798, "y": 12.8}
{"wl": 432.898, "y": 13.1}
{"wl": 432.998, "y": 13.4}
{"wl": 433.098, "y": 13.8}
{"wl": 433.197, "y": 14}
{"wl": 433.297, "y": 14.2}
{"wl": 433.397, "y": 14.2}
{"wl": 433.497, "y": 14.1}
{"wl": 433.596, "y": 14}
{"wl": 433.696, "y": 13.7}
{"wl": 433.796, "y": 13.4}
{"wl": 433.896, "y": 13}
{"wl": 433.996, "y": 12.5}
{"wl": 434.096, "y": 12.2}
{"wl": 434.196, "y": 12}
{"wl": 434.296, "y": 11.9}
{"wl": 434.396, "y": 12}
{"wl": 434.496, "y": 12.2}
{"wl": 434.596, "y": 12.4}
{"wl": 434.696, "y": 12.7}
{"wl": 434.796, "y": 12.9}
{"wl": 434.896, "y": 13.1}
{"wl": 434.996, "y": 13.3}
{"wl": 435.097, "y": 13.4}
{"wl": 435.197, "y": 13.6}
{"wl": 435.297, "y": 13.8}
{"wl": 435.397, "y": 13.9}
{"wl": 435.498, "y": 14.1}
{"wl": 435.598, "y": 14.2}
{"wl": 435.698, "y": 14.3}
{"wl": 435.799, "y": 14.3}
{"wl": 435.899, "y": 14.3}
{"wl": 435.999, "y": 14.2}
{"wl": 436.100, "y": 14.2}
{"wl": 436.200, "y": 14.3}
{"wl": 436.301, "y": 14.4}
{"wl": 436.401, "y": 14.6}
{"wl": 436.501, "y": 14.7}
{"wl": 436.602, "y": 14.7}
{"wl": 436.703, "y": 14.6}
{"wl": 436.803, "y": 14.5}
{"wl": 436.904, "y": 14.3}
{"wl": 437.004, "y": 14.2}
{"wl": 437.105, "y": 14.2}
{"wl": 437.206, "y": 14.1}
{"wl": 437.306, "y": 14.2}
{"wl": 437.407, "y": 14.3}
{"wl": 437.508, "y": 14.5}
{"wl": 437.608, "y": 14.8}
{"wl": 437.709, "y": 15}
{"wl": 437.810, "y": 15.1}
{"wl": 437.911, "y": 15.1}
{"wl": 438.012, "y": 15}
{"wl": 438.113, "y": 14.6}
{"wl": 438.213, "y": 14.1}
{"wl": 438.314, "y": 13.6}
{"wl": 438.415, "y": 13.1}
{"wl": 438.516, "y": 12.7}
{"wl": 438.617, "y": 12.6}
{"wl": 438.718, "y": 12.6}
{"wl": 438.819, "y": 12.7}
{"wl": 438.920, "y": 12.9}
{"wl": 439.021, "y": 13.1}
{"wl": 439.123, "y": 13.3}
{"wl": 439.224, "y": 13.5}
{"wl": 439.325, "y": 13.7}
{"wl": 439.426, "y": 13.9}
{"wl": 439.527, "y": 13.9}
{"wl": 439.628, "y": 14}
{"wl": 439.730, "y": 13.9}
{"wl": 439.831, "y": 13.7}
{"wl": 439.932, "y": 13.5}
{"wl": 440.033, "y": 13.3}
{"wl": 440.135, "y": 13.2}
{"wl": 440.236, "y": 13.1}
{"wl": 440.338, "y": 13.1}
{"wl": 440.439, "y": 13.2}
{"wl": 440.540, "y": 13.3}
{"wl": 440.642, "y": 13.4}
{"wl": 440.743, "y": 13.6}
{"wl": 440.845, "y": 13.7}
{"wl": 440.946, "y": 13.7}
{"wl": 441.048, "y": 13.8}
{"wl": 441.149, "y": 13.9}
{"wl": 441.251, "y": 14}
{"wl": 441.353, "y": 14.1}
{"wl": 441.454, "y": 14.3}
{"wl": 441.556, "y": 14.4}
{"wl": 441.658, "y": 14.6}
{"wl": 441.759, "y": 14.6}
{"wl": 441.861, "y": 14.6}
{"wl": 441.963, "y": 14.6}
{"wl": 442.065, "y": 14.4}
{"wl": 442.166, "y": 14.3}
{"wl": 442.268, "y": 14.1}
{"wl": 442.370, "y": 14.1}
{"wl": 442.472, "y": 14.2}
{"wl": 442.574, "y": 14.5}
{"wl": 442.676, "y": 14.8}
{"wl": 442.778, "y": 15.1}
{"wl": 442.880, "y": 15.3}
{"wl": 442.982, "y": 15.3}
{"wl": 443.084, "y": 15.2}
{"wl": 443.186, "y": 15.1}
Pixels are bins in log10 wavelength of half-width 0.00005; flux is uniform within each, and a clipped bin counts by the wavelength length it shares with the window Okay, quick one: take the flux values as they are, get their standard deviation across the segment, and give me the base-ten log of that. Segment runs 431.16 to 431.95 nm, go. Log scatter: 0.0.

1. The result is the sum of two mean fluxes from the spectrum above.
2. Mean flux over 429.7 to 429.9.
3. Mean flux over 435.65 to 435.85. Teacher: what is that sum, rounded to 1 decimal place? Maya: 24.8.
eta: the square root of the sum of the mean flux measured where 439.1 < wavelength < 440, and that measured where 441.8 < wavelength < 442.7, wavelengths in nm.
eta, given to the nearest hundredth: 5.30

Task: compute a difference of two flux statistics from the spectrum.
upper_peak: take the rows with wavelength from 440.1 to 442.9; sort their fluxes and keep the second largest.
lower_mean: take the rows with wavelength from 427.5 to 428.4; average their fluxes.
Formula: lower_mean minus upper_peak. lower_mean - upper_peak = -1.9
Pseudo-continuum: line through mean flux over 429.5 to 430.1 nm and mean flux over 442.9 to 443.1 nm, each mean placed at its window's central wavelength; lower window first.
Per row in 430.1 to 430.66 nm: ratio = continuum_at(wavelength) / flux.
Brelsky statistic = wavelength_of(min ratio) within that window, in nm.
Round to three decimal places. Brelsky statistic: 430.116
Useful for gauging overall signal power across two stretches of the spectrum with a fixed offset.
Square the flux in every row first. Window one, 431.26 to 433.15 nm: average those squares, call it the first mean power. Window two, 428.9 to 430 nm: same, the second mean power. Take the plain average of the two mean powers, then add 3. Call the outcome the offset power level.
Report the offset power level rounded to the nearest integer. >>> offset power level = 143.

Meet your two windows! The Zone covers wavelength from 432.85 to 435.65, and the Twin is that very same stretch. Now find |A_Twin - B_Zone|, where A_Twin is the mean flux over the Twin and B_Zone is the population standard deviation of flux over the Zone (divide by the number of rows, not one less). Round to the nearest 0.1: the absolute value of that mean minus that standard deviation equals 12.5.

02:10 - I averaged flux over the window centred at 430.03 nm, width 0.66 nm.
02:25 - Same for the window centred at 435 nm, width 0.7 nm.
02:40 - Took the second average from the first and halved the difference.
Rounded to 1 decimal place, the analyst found -1.3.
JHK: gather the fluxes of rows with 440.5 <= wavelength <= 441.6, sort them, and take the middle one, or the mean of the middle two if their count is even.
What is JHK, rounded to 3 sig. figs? 13.8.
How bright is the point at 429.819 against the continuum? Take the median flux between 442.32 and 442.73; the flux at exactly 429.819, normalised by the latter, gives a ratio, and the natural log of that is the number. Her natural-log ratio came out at -0.3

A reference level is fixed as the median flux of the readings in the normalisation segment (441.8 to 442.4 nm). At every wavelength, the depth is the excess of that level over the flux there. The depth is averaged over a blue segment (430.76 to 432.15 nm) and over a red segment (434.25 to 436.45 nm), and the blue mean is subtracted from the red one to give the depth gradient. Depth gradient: -2.0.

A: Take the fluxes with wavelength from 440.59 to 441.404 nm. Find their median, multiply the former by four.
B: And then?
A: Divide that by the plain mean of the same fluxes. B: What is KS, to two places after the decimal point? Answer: 3.99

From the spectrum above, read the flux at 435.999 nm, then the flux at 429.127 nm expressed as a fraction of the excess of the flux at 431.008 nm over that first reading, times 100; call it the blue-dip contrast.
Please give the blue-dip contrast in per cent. -254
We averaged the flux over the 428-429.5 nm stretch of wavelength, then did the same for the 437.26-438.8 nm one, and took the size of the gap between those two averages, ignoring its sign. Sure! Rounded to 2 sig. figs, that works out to 1.6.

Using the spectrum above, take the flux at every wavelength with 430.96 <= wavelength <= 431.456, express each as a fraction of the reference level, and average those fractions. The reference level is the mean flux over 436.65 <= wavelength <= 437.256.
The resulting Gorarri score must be 0.73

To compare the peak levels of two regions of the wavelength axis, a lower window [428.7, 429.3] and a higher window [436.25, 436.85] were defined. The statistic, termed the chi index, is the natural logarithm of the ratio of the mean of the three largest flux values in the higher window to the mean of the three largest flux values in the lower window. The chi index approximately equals 0.20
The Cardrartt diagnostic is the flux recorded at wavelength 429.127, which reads 11.3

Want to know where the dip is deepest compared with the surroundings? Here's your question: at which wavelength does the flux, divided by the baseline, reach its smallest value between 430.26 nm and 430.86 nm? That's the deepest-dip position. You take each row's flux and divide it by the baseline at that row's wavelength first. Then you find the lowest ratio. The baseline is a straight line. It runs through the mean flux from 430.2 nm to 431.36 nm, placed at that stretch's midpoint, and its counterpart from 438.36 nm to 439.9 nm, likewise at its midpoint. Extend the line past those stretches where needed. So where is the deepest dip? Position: 430.810 nm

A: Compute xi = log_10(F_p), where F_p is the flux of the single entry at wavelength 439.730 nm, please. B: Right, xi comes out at 1.14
